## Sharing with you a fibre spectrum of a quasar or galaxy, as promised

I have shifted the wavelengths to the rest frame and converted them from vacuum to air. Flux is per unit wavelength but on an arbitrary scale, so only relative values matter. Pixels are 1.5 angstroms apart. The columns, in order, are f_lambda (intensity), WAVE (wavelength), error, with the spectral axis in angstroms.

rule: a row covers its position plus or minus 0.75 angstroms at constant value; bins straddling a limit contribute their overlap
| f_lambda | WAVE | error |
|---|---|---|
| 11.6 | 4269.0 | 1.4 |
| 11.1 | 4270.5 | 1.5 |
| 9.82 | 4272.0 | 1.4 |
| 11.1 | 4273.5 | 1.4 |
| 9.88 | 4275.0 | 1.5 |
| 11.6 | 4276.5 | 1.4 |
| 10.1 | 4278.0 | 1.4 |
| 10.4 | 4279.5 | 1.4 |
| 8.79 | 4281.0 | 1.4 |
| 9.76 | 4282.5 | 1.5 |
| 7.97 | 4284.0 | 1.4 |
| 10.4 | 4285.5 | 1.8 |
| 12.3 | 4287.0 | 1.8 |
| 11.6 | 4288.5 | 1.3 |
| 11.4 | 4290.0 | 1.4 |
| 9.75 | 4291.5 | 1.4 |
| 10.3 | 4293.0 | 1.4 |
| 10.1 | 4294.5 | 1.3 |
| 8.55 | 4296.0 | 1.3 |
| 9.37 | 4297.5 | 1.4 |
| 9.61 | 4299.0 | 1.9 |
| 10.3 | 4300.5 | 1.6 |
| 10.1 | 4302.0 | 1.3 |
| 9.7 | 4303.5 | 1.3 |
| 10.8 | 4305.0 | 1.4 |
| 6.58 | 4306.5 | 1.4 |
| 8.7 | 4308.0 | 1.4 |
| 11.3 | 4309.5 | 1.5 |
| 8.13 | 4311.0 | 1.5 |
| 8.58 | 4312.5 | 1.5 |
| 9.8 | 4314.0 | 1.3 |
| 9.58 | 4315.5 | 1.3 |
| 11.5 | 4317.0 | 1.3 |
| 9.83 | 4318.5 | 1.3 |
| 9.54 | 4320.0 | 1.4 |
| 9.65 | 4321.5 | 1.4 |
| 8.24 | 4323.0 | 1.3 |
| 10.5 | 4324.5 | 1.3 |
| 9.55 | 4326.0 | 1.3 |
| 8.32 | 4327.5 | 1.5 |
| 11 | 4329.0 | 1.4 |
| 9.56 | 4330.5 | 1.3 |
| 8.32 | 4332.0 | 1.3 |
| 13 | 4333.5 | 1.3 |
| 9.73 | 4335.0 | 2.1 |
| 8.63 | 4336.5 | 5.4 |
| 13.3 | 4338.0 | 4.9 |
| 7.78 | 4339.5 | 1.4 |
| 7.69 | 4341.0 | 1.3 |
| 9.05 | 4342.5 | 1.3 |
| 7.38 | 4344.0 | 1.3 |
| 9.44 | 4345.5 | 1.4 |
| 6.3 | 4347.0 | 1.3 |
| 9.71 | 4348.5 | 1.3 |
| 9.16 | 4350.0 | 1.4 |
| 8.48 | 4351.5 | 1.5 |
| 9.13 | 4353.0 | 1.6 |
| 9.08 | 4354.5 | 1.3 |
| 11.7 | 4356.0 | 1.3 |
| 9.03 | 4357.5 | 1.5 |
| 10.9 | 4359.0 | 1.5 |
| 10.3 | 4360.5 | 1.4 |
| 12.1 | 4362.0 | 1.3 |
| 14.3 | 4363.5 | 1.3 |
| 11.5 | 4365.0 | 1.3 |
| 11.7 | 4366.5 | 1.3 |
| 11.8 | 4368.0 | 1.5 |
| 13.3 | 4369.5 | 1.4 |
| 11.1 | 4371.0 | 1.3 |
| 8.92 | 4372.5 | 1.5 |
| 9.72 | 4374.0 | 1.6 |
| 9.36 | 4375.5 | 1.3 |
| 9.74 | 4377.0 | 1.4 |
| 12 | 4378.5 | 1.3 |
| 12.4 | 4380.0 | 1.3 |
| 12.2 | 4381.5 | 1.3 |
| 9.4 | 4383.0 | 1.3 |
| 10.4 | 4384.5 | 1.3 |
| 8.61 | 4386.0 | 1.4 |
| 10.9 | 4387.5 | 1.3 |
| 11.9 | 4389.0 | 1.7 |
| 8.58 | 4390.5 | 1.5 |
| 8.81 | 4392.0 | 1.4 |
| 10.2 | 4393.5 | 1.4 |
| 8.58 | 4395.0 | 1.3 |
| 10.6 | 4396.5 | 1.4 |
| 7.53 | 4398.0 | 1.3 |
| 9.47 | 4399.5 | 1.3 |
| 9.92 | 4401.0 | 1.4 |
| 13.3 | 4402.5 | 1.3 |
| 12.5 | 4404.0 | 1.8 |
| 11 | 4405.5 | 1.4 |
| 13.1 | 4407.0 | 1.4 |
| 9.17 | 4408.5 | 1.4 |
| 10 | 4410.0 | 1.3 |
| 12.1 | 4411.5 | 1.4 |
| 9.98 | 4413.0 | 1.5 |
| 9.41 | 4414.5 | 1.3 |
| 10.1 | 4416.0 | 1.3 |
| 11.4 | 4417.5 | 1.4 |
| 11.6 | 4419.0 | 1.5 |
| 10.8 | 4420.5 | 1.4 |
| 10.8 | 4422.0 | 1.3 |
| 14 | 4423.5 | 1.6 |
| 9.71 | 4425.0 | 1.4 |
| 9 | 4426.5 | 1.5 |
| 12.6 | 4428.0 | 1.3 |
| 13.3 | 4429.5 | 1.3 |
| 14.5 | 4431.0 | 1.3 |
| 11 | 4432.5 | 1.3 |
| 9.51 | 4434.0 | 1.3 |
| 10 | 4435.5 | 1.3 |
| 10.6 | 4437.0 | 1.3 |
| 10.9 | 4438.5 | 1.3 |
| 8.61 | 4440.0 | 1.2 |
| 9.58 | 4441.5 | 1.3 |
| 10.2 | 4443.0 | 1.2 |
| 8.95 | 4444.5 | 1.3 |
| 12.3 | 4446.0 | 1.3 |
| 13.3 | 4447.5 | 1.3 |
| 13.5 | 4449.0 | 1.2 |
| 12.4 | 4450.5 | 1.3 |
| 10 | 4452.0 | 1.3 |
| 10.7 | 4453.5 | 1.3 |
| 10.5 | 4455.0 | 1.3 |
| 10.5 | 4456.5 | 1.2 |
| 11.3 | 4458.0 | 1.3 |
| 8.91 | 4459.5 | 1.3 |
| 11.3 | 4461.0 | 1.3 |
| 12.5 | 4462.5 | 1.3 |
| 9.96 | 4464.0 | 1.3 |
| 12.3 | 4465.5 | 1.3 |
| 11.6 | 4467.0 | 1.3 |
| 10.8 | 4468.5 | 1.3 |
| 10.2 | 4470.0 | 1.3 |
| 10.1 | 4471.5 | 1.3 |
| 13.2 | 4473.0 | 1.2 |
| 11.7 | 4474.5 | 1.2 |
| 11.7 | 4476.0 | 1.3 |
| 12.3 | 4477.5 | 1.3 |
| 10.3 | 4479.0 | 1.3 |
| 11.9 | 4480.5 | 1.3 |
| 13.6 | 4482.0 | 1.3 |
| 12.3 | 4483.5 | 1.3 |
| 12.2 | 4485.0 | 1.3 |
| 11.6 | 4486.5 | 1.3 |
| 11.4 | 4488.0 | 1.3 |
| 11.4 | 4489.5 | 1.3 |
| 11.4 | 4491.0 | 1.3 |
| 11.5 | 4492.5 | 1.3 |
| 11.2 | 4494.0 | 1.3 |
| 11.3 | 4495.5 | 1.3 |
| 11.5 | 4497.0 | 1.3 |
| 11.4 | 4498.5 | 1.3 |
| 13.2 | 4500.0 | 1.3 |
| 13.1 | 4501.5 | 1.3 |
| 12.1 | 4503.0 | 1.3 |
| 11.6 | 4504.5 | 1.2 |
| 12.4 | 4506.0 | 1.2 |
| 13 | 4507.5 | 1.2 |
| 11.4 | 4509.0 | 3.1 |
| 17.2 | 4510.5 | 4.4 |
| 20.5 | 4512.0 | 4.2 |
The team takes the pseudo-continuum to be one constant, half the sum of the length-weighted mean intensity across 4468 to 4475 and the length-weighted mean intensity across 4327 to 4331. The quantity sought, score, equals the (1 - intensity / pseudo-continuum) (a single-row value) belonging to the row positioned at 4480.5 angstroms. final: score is -0.1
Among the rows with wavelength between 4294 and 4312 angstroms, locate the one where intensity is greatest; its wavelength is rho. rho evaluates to 4309.5 angstroms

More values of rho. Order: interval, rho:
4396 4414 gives 4402.5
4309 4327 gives 4317.0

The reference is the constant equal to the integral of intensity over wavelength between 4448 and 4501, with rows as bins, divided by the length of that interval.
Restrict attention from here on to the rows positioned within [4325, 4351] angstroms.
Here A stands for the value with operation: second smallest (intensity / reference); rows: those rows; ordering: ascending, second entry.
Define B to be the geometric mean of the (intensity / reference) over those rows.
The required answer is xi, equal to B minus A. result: 0.15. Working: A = 0.64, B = 0.79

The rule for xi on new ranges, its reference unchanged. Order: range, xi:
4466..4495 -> 0.12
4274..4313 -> 0.16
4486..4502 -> 0.04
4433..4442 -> 0.03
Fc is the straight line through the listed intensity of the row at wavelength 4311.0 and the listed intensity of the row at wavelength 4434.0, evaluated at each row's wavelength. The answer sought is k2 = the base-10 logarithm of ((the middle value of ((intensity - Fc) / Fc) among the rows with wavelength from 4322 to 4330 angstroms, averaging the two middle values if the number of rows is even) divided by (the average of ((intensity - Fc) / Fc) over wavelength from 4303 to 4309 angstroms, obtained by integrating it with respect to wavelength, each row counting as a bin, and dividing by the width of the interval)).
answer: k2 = 0.11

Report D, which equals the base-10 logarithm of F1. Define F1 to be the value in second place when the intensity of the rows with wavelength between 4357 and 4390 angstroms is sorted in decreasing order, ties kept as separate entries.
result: 1.12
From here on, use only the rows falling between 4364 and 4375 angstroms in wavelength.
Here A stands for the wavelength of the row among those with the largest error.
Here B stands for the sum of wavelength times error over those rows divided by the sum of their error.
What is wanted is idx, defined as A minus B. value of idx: 4.3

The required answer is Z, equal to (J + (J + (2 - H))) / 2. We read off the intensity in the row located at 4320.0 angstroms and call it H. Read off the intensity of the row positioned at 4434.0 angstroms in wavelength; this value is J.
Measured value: 5.7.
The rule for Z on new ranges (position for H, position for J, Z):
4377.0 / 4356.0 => 7.8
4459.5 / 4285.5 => 6.9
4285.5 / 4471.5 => 5.9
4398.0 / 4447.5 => 10.5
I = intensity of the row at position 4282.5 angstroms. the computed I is 9.76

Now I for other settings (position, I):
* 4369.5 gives 13.3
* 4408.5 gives 9.17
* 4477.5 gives 12.3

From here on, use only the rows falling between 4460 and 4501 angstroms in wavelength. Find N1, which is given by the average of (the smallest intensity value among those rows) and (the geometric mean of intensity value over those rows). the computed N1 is 10.8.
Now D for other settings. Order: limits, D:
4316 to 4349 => 1.11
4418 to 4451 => 1.15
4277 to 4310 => 1.06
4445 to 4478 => 1.12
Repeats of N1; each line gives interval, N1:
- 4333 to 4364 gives 8.0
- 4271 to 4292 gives 9.1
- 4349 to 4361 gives 9.1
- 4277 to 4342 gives 8.1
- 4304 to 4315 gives 7.8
